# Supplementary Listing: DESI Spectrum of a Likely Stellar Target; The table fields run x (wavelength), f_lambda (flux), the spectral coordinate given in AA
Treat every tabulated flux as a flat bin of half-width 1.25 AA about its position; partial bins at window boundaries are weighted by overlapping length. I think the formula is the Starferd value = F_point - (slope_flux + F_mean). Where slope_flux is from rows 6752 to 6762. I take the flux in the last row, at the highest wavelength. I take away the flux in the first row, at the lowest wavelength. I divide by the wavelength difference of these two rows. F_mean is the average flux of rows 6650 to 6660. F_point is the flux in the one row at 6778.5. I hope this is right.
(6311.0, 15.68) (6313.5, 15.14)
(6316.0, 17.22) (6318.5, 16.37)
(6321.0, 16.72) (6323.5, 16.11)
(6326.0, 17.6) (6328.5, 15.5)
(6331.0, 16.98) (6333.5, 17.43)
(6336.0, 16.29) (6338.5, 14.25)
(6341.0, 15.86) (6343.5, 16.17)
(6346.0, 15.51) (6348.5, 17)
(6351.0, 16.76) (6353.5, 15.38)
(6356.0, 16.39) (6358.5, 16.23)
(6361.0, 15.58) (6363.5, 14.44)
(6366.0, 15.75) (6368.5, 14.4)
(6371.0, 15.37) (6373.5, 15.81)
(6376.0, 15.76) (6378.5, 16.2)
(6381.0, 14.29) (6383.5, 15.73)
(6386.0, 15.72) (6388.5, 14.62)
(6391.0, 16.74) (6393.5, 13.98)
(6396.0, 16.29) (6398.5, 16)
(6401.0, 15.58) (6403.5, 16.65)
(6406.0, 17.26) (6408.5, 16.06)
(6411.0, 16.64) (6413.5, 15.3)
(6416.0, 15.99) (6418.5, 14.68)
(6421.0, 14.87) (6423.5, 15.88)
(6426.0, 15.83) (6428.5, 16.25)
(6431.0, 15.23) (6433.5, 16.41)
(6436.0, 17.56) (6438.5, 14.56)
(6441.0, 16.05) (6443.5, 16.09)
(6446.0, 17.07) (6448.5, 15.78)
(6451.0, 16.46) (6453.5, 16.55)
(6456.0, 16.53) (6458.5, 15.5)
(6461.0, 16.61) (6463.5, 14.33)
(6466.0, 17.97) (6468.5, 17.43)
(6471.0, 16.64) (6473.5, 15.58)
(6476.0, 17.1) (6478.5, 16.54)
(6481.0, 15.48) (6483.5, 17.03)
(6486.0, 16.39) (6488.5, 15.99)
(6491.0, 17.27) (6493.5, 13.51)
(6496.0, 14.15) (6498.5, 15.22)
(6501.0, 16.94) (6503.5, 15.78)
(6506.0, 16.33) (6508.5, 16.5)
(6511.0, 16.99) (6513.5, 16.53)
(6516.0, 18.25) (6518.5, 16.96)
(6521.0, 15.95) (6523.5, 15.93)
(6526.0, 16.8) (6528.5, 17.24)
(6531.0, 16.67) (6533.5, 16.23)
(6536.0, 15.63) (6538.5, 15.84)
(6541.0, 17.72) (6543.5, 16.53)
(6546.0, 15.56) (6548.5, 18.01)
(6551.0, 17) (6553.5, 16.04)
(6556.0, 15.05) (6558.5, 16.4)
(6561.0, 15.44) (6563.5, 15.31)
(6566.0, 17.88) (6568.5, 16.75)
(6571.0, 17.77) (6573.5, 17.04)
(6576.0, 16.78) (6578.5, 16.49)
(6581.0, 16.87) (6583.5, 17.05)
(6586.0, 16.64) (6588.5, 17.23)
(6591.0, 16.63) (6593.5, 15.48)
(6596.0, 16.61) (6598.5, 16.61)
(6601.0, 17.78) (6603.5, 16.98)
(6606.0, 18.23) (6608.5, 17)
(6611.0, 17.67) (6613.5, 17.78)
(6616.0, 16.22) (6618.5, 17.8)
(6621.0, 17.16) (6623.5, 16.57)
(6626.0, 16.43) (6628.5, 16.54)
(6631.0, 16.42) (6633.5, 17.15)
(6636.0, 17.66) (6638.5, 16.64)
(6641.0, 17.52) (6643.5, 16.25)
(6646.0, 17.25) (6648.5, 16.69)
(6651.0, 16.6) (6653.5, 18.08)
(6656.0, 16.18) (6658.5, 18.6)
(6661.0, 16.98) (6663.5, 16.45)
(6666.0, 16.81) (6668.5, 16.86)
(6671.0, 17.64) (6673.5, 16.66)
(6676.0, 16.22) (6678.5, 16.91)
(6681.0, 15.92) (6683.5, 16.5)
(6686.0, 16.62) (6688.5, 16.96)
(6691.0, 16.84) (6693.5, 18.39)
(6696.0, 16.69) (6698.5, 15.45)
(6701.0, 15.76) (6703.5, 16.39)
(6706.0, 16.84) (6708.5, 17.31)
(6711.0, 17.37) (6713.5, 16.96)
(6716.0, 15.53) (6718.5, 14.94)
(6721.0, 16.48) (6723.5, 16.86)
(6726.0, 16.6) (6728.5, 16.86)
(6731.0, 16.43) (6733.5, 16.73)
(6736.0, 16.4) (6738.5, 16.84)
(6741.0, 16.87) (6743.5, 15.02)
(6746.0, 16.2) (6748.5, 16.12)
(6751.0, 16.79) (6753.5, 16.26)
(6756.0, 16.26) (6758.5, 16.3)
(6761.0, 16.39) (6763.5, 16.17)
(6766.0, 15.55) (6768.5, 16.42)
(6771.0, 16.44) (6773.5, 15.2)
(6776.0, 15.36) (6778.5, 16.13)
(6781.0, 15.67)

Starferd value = -1.3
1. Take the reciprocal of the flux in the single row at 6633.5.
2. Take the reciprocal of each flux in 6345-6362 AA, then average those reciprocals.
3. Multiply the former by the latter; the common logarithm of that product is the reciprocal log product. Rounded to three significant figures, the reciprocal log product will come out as -2.44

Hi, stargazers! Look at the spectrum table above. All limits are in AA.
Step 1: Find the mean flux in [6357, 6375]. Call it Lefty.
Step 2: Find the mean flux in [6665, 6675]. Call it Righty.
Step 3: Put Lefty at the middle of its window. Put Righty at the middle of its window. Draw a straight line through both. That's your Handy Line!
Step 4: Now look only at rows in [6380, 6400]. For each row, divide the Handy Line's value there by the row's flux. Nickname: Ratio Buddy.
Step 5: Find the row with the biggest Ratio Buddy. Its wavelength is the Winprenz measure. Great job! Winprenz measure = 6393.5 AA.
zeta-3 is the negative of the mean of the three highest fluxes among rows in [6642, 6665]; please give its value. -18.0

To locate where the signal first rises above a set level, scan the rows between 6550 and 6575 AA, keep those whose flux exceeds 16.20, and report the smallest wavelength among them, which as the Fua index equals 6551.0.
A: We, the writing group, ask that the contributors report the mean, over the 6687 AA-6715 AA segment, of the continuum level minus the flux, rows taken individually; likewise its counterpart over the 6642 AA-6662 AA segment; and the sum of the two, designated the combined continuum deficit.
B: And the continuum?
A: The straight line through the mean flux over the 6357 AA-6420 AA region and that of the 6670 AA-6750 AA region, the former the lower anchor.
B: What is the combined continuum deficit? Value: -1.0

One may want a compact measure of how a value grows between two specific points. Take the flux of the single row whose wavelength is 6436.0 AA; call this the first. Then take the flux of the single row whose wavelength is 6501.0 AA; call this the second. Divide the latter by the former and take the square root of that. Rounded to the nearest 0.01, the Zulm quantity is 0.98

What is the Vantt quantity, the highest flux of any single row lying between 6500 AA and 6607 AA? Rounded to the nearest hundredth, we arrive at 18.25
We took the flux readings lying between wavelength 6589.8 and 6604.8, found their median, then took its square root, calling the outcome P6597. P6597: 4.08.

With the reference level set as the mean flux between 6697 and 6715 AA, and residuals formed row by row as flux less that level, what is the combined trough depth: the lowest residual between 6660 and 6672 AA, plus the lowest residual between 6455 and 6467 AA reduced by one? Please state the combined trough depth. -3.4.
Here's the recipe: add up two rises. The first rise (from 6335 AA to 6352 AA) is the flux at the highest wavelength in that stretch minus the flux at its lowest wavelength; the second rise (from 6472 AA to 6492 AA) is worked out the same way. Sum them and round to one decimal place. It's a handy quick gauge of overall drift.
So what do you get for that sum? 2.2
